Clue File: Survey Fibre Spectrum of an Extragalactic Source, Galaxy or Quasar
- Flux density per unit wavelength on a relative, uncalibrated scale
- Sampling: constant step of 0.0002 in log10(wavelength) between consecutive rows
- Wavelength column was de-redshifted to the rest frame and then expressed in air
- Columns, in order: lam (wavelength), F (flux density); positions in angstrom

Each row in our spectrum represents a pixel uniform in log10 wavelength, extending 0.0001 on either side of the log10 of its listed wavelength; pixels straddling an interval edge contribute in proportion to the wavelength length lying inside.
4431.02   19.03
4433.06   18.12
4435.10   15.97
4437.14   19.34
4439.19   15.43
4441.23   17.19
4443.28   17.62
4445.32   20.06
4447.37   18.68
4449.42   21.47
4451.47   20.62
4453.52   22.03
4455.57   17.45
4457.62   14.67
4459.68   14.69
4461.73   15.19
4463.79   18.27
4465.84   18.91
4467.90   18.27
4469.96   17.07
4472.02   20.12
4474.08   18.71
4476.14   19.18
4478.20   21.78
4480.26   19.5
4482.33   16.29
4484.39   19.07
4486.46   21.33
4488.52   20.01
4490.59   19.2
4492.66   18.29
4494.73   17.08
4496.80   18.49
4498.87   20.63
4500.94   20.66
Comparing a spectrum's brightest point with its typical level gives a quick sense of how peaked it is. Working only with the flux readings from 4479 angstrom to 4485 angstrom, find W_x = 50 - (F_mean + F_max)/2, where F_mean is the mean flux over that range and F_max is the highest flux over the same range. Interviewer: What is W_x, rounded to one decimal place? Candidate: 31.1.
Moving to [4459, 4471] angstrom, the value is 32.0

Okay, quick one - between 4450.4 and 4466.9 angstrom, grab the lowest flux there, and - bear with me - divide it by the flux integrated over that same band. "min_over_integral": 0.05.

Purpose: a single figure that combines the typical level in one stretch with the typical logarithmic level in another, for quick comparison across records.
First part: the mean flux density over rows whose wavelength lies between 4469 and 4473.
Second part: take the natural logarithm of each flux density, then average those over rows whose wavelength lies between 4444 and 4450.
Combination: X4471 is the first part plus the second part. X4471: 21.6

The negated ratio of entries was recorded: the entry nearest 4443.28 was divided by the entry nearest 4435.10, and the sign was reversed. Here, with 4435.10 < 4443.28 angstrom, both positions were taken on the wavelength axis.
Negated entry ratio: -1.10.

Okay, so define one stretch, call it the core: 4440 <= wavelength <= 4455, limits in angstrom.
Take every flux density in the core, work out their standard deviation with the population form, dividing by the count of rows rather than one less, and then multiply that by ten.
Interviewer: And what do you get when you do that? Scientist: 17.4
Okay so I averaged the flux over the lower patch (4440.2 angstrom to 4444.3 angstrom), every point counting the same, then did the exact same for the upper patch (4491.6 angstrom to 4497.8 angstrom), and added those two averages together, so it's 35.4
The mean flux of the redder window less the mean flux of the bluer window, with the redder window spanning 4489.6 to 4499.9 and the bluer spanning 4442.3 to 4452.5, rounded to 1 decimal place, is -1.0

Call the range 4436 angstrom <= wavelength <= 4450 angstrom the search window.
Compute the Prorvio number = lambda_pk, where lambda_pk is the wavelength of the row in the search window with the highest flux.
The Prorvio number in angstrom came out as 4449.42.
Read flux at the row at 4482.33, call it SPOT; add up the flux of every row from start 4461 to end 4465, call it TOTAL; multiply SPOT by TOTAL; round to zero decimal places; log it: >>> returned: 545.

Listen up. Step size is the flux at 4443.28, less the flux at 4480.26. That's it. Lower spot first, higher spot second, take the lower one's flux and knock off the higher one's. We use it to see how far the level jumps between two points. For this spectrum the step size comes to -1.9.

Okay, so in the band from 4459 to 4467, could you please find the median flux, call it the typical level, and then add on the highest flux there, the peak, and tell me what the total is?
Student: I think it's 36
